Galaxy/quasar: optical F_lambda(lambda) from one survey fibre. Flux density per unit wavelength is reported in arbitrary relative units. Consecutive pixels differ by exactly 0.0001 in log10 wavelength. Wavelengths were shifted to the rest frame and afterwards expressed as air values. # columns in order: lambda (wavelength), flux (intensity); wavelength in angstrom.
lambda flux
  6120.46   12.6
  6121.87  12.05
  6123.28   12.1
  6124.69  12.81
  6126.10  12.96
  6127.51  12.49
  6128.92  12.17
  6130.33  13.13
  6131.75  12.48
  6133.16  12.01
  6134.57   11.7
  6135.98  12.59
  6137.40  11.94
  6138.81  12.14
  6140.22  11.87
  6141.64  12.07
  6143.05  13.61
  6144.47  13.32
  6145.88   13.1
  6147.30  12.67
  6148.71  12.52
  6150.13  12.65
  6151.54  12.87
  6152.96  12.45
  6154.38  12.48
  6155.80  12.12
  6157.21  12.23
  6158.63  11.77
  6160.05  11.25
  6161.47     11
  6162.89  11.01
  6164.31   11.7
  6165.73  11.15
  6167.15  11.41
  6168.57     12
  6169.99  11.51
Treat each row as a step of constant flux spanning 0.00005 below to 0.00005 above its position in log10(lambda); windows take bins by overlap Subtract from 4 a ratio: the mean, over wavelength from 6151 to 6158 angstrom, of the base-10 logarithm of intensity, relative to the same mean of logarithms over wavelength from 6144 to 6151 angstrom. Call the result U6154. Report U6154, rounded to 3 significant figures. 3.01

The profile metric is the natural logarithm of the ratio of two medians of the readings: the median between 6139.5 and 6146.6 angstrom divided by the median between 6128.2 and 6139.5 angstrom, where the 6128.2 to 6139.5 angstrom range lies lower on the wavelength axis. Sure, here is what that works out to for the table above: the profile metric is 0.07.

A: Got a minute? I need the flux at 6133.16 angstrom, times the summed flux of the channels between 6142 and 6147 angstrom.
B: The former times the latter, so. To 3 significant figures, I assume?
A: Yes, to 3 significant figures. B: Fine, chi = 481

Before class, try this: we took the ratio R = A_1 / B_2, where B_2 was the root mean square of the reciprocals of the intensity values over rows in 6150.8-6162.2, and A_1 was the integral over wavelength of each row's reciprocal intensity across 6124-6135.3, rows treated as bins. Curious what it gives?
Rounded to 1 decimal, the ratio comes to 10.9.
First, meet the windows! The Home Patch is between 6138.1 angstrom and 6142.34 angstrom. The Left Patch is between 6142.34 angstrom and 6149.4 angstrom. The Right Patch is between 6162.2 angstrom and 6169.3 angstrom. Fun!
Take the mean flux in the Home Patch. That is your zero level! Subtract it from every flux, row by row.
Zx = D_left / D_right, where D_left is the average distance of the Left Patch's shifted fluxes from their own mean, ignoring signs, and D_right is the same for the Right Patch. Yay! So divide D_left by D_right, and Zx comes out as 1.1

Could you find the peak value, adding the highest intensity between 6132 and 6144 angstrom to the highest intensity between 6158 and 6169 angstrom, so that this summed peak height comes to 25.6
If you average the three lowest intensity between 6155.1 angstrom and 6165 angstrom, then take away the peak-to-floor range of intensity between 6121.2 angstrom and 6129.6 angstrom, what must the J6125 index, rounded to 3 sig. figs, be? 10.2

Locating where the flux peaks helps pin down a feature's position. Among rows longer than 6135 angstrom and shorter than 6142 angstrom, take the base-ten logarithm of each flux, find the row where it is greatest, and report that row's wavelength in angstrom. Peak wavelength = 6135.98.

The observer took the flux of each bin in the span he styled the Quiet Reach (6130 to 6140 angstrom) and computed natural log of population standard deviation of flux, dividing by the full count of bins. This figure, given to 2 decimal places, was -0.80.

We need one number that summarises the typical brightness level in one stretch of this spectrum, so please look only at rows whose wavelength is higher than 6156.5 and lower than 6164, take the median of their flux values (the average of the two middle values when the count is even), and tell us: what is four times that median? 45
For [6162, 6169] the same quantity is 46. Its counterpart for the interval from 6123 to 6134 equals 50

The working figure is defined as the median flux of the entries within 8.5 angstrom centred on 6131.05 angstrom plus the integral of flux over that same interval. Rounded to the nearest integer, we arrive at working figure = 117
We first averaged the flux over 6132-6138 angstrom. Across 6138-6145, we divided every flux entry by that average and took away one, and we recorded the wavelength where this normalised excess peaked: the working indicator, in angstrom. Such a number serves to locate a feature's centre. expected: 6143.05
